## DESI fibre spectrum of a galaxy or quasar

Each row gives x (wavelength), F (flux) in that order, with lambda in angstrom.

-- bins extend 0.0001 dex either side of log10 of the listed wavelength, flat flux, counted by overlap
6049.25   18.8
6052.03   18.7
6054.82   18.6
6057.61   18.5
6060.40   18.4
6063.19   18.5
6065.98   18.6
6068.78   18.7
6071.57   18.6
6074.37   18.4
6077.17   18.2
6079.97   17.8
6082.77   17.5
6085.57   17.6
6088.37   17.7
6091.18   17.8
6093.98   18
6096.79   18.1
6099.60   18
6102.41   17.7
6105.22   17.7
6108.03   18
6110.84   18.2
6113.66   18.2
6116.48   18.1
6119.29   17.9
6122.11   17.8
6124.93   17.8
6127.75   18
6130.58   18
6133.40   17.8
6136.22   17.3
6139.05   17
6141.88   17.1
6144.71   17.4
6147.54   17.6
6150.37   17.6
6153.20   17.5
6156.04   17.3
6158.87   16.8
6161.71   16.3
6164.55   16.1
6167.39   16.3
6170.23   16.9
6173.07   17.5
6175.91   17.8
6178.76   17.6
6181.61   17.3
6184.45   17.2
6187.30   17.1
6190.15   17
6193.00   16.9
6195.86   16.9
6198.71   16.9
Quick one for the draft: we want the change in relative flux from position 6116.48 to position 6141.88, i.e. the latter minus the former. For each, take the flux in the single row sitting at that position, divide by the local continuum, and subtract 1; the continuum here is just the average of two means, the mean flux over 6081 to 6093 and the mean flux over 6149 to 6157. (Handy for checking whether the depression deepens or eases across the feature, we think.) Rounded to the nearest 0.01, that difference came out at -0.06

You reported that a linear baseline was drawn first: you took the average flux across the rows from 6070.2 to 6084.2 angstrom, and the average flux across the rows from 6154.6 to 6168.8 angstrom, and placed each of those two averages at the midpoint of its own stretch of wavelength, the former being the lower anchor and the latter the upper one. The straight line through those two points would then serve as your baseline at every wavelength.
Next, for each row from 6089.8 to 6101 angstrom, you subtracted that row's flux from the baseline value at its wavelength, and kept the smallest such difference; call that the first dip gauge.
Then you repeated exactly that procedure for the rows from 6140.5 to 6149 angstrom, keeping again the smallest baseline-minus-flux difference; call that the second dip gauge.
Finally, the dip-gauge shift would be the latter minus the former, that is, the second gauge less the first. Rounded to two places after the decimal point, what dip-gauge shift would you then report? -0.42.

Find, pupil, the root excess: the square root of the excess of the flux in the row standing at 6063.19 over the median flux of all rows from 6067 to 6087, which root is 0.55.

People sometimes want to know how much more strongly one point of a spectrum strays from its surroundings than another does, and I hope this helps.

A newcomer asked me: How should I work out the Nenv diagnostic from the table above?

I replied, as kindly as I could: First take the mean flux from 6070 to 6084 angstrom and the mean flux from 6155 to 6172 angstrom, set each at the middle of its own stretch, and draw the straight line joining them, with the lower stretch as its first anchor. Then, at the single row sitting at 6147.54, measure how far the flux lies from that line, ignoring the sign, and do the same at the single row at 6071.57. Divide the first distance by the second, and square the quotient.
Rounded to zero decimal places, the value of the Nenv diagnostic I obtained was 3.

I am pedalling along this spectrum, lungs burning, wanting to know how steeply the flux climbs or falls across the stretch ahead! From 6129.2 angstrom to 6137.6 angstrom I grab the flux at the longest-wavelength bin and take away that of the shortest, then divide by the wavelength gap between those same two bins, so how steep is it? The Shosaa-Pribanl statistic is -0.12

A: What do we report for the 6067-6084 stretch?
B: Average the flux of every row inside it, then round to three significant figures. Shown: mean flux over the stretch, 18.2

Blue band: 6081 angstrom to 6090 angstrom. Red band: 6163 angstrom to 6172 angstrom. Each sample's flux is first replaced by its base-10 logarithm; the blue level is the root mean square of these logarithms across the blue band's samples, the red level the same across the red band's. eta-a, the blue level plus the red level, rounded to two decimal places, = 2.46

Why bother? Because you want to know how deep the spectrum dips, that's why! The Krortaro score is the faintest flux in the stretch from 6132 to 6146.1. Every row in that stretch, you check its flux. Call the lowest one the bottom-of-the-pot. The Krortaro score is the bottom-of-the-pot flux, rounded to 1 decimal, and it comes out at 17.0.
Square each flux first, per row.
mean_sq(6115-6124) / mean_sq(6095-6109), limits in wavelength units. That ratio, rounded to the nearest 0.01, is 1.00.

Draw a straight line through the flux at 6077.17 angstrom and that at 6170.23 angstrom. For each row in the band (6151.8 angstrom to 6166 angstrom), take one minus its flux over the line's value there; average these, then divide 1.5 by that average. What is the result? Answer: 98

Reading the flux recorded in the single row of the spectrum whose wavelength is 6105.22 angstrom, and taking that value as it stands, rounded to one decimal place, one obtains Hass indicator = 17.7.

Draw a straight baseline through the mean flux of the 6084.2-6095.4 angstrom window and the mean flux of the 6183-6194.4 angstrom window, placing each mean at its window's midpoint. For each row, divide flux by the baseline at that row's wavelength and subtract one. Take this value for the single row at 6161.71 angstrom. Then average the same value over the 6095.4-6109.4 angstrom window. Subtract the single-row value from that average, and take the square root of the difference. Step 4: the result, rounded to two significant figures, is 0.26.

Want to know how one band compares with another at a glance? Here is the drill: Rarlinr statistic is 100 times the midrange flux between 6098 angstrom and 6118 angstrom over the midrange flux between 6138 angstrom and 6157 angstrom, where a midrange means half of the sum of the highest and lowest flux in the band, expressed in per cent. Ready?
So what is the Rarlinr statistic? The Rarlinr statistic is 104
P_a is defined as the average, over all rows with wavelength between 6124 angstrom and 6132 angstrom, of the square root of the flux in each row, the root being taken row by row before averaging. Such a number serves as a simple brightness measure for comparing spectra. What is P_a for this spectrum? 4.23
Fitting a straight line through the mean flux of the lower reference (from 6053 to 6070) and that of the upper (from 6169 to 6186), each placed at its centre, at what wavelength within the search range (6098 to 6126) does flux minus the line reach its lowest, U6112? 6102.41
